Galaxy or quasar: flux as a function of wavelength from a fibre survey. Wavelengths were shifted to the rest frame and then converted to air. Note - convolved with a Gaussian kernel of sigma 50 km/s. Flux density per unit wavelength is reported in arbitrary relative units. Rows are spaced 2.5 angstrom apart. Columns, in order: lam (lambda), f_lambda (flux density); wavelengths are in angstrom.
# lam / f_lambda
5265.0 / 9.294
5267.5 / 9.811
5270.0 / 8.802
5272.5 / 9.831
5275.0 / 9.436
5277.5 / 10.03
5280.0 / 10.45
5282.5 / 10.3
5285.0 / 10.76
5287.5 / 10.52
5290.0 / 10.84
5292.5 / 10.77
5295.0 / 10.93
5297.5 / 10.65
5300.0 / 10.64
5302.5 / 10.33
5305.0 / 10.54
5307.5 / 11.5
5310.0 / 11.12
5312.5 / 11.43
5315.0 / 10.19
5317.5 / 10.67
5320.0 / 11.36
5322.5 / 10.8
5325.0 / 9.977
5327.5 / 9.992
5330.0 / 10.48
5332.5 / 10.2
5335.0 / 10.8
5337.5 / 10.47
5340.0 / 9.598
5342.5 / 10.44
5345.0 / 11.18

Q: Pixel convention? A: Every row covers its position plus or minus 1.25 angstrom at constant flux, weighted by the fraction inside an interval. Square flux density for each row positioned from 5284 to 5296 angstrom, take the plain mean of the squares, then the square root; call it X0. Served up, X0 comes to 10.8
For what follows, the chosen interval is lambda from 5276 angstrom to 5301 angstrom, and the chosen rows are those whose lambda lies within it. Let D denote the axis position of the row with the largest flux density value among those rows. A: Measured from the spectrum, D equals 5295.0 angstrom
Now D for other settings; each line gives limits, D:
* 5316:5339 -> 5320.0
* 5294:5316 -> 5307.5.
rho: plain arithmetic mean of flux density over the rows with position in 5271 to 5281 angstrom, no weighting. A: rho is 9.9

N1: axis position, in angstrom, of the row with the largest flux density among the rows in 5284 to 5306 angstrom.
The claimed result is 5295.0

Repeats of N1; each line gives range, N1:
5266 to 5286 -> 5285.0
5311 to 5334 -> 5312.5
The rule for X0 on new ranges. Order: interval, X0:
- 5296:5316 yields 10.8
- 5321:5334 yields 10.3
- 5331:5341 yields 10.3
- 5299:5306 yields 10.5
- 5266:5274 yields 9.5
